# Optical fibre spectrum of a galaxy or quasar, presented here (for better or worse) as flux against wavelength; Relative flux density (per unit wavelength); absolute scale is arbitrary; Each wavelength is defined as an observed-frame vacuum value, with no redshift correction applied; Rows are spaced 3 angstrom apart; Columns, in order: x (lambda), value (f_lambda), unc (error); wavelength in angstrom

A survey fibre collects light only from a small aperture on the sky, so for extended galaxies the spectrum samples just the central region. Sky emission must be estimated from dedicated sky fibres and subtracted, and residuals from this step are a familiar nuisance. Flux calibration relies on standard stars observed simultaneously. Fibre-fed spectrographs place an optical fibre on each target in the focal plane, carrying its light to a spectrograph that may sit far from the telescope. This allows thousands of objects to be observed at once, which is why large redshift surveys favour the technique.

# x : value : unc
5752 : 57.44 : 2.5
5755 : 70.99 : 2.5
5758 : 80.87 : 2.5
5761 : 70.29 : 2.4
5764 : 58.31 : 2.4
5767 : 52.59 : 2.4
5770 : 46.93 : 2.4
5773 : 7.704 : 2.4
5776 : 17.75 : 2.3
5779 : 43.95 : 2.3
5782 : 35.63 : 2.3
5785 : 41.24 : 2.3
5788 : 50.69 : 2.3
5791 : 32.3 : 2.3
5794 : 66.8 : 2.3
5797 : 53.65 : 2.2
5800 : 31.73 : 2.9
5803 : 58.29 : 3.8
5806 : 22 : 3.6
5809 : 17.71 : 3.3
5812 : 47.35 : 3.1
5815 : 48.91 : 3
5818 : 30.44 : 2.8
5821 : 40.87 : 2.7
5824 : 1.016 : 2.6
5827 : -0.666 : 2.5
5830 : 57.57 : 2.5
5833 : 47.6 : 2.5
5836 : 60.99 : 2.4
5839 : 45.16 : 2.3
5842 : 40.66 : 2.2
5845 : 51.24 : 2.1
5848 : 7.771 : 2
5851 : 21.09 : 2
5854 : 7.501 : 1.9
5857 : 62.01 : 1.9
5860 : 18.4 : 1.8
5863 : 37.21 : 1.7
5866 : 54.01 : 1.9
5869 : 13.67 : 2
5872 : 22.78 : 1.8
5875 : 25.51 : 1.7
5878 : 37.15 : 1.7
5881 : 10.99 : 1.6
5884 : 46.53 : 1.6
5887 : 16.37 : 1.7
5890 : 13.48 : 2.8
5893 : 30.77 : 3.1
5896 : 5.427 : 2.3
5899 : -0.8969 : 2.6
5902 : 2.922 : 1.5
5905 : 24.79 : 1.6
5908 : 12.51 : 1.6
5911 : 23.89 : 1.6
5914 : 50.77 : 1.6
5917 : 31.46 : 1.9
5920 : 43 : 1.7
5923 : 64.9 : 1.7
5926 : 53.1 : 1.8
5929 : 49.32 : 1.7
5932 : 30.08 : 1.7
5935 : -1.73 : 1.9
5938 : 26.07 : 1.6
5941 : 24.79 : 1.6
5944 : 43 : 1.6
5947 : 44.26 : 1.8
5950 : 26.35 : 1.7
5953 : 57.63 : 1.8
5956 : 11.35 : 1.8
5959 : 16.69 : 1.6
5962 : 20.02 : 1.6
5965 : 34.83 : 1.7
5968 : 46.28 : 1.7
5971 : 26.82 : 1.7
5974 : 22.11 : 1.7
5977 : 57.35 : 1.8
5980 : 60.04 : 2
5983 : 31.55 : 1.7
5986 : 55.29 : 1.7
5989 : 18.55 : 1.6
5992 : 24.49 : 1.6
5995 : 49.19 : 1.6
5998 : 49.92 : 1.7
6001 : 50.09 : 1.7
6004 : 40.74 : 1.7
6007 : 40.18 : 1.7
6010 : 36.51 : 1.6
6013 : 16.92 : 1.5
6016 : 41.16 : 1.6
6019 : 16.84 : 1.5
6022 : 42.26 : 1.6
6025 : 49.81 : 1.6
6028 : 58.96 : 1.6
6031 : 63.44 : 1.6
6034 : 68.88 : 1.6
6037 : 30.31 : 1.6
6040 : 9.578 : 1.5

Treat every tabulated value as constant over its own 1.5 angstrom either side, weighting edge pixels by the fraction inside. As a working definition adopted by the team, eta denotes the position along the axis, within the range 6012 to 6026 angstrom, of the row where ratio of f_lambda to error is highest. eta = 6025 angstrom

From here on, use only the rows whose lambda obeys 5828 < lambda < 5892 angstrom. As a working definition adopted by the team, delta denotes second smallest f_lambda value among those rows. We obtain 7.771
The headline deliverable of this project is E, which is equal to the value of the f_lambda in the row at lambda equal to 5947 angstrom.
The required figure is 44.26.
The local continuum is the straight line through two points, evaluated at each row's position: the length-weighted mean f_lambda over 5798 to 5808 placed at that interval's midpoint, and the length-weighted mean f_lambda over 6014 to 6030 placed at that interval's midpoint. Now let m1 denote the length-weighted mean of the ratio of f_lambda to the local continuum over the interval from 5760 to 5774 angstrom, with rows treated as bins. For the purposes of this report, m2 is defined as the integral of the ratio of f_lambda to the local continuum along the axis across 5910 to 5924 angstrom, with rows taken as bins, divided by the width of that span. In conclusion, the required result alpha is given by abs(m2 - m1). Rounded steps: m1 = 1.31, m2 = 1.08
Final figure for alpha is 0.23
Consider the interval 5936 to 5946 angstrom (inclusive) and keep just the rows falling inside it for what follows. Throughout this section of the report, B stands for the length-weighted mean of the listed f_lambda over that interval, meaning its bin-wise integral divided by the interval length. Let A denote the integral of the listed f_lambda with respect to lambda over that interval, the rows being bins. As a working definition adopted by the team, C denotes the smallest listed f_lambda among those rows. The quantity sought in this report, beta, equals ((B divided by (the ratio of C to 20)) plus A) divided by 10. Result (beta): 33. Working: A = 303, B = 30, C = 24.79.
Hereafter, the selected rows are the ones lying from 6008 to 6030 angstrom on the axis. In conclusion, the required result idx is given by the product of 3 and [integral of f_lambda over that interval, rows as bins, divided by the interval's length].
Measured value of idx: 114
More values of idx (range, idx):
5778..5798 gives 139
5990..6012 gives 122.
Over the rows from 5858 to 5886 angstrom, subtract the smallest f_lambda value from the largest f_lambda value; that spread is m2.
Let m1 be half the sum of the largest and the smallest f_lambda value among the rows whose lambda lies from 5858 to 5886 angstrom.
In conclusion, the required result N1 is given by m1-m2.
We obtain -11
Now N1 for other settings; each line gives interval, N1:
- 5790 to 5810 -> -7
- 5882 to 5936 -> -35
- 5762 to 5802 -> -22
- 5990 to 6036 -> -9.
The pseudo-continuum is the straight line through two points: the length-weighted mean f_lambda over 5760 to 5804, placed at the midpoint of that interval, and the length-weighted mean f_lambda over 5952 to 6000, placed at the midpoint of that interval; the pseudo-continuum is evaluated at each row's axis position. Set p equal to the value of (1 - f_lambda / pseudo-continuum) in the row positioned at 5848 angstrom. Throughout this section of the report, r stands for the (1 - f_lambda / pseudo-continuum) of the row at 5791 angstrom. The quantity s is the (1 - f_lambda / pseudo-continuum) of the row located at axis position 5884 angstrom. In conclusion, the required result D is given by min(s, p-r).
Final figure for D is -0.16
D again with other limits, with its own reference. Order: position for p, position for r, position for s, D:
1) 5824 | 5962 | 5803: -0.35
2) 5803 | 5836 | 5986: -0.54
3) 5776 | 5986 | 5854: 0.82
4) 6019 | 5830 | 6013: 0.51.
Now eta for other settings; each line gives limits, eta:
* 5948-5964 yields 5953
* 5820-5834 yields 5830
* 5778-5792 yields 5788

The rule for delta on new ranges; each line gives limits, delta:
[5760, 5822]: 17.71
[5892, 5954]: -0.8969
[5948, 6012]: 16.69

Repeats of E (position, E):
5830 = 57.57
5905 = 24.79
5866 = 54.01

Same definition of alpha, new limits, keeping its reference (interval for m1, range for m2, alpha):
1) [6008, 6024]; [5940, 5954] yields 0.21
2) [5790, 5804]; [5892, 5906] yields 1.02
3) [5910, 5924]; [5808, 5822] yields 0.07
